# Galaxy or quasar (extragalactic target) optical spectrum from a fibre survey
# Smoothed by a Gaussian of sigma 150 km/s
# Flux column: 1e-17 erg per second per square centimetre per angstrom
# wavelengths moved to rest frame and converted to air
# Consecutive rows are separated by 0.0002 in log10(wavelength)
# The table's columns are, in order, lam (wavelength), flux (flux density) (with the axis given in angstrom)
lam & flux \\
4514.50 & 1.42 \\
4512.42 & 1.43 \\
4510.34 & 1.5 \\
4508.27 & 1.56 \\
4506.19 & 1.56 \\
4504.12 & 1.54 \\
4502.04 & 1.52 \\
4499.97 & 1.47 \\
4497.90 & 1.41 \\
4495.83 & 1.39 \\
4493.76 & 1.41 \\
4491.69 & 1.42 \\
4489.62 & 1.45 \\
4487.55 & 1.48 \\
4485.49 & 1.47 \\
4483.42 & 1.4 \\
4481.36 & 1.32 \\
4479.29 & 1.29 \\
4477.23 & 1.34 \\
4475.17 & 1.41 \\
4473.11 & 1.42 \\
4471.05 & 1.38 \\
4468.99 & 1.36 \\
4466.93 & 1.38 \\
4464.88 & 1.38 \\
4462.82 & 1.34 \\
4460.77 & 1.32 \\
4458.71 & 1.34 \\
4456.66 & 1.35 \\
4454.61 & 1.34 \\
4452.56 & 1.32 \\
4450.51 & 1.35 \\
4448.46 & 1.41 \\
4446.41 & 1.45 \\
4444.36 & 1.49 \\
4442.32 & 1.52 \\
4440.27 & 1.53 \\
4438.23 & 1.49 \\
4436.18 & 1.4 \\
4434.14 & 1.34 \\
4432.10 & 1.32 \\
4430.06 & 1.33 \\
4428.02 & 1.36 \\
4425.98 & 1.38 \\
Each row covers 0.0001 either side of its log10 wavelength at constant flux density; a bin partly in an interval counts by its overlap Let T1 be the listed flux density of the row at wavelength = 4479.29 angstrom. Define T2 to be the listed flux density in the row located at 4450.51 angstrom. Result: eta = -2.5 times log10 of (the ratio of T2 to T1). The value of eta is -0.05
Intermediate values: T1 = 1.29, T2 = 1.35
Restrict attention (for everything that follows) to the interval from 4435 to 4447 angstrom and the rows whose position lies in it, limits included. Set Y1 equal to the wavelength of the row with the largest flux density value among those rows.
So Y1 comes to 4440.27 angstrom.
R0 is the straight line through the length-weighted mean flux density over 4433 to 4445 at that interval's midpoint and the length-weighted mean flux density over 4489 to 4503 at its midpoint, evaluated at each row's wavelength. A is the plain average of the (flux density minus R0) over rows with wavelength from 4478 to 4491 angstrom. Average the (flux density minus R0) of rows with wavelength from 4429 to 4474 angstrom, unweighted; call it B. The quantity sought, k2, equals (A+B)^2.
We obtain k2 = 0.011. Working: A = -0.041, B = -0.07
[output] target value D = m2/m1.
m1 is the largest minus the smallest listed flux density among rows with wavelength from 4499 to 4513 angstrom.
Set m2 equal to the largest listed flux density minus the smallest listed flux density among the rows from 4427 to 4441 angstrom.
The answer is 1.6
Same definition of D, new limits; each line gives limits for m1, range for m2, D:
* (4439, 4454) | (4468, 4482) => 0.6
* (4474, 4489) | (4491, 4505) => 0.8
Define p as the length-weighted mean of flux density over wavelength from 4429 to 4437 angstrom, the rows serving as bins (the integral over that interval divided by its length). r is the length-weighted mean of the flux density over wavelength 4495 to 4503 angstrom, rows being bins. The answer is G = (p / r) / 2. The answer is 0.46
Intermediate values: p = 1.35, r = 1.45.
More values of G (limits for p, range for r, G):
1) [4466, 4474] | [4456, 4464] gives 0.52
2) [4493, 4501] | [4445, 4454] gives 0.51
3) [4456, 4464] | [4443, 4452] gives 0.47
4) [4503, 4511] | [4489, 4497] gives 0.54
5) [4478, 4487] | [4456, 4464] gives 0.51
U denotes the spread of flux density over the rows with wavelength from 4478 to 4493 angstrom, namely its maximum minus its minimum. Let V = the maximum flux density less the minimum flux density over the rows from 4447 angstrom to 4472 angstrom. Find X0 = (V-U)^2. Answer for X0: 0.0100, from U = 0.19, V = 0.09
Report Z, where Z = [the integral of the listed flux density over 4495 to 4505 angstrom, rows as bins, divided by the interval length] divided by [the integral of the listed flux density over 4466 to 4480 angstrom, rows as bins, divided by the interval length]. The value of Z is 1.07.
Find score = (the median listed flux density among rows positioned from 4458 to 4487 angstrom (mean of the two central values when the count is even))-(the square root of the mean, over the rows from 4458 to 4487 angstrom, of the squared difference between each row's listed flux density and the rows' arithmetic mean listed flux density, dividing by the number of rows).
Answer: 1.32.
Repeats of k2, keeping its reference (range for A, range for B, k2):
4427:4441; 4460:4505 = 0.011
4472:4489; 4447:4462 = 0.025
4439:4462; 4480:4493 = 0.005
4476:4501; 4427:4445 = 0.006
